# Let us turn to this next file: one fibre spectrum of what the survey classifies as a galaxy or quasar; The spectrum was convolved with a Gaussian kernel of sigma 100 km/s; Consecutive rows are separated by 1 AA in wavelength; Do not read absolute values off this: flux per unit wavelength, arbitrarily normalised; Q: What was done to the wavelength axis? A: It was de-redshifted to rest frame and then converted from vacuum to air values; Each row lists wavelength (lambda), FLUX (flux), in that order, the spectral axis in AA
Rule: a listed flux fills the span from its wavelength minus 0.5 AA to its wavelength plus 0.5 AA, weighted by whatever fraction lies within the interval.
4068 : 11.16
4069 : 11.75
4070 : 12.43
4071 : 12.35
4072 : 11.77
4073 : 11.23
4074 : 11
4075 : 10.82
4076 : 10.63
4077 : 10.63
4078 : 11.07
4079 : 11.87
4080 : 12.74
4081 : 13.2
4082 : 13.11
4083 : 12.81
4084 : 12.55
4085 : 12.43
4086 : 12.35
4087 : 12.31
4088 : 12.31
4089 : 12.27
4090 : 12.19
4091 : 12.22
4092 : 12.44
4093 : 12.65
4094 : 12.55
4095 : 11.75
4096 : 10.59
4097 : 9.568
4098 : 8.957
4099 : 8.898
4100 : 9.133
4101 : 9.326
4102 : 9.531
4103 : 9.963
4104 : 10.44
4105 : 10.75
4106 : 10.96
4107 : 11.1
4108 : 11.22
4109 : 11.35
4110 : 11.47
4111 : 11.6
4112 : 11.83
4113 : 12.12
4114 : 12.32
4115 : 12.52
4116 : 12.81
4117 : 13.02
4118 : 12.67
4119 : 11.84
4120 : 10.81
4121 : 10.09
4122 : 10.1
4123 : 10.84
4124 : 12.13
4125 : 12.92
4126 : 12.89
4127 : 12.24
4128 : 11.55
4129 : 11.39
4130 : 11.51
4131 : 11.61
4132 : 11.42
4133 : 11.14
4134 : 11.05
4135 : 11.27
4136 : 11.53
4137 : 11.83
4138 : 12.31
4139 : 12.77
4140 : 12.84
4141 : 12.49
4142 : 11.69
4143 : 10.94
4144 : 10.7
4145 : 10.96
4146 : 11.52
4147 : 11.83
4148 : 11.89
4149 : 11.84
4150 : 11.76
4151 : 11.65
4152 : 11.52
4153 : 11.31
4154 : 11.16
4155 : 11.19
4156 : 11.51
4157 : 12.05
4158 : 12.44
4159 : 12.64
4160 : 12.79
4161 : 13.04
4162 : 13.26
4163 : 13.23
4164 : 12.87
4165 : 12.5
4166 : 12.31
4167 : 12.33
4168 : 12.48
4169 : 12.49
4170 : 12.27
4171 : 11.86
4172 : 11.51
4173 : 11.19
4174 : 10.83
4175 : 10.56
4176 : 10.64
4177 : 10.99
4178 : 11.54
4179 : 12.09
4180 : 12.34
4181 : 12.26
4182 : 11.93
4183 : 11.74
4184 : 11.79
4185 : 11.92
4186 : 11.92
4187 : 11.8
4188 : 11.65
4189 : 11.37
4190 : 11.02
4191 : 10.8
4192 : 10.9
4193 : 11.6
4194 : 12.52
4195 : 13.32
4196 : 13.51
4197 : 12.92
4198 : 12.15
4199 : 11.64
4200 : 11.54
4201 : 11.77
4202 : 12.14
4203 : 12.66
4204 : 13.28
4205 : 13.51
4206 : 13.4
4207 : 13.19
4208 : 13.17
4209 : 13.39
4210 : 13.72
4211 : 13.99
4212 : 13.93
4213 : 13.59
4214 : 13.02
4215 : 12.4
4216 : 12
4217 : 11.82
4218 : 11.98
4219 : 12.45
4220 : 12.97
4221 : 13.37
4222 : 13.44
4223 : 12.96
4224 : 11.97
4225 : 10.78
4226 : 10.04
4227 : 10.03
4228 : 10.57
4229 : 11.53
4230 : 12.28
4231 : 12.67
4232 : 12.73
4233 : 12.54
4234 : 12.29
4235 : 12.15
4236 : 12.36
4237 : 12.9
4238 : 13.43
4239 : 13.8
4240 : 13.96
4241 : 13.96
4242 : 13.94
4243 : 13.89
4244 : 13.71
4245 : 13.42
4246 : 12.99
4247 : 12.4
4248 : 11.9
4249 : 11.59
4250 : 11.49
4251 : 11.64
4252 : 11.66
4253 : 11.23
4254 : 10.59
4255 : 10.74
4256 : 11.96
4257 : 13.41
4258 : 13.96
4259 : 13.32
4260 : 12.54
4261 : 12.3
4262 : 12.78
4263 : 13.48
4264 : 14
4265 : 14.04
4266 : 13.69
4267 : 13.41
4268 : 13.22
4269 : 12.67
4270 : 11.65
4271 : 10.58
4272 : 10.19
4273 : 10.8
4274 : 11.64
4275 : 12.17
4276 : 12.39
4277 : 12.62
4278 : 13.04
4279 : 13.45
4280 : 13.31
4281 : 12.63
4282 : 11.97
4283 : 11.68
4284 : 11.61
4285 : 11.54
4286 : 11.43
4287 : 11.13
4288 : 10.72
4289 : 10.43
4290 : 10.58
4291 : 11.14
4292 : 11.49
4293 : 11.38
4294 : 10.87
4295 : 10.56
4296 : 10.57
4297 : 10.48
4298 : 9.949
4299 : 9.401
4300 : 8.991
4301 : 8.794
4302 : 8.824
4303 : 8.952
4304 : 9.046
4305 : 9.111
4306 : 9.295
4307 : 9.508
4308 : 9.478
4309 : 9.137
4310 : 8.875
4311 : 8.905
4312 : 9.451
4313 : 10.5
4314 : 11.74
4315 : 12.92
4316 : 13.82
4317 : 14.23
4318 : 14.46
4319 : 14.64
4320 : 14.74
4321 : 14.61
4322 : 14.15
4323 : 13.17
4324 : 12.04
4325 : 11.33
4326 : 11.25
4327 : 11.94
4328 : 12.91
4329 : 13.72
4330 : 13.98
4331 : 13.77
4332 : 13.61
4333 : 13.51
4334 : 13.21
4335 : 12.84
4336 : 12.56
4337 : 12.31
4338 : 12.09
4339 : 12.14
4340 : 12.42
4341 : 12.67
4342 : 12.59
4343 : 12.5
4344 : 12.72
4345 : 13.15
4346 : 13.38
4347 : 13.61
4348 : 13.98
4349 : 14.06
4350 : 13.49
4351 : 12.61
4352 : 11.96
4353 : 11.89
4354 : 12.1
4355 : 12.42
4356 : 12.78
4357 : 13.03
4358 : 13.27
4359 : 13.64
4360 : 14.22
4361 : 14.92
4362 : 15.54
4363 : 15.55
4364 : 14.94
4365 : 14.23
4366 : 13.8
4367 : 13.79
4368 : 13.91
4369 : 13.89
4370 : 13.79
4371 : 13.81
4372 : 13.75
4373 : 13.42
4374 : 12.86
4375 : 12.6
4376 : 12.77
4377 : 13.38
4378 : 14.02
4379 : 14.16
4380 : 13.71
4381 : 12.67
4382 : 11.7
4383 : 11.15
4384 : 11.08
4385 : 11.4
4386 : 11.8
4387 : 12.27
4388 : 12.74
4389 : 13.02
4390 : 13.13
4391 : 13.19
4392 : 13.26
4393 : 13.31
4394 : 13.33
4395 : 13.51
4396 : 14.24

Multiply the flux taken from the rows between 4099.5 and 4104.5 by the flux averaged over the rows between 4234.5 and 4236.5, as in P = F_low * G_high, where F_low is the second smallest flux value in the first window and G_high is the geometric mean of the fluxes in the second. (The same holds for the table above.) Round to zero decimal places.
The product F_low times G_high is 114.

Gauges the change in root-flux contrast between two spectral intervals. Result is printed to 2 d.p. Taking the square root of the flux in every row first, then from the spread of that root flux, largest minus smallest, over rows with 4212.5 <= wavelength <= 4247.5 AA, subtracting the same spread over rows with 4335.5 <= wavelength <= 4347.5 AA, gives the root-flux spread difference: 0.36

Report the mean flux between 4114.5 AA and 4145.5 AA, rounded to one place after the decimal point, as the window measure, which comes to 11.7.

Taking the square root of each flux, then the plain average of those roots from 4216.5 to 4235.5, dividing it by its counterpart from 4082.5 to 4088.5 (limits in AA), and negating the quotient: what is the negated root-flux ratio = -0.98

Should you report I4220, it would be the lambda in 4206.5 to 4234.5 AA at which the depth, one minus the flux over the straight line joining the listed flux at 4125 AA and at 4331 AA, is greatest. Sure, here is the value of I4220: 4227 AA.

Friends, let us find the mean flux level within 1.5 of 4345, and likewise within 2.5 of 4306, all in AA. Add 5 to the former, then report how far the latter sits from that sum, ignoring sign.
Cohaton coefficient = 8.8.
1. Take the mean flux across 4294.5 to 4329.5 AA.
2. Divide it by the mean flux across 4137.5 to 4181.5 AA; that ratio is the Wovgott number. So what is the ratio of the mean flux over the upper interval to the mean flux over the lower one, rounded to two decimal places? 0.94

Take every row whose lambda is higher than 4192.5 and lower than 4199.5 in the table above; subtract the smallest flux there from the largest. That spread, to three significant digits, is 1.91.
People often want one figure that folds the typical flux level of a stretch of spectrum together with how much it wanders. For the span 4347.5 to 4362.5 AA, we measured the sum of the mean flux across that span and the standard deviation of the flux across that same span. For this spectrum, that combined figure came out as 14.4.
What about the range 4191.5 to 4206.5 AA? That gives 13.3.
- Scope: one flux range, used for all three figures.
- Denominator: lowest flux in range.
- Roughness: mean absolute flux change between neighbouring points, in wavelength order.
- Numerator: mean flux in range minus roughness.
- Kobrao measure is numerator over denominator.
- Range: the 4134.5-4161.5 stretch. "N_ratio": 1.08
